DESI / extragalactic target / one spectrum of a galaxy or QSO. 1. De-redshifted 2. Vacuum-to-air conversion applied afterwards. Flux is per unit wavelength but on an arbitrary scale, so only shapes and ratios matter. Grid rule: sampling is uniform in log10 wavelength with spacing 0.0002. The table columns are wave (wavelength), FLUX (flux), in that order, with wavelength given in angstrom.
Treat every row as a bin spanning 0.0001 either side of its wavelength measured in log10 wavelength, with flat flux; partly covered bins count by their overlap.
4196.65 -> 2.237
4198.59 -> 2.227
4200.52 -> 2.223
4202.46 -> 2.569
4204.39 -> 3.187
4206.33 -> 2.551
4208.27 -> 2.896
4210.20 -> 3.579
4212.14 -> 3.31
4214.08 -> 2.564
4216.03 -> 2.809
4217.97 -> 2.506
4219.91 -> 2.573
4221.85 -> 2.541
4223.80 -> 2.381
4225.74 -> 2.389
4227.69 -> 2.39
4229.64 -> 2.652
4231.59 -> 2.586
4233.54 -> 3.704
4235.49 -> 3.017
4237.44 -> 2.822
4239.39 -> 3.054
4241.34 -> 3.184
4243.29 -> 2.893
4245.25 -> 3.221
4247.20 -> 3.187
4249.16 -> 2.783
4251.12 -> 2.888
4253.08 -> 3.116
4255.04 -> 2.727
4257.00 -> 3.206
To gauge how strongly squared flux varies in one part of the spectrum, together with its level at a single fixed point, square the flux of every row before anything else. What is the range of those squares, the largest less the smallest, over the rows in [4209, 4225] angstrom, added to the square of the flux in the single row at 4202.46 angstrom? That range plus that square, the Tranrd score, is 13.7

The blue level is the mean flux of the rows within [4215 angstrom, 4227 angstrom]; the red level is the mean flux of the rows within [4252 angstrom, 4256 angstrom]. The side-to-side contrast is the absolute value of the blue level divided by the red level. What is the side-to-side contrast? 0.87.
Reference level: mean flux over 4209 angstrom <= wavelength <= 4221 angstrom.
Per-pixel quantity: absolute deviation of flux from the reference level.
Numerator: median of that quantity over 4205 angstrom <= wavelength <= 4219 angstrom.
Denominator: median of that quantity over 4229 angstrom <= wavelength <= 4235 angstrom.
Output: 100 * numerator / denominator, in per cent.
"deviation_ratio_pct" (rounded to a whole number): 112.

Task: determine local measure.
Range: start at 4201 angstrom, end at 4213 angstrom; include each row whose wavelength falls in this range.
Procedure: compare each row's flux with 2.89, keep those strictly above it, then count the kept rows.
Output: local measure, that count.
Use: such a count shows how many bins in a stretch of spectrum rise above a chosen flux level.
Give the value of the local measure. 4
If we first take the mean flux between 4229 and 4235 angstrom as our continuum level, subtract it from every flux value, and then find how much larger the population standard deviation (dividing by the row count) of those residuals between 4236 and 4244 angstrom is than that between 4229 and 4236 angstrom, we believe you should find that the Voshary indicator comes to -0.30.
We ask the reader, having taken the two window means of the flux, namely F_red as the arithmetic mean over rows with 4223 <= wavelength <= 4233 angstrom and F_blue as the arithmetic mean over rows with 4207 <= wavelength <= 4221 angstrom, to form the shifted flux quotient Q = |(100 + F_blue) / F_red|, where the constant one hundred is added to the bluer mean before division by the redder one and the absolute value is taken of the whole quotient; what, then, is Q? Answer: 41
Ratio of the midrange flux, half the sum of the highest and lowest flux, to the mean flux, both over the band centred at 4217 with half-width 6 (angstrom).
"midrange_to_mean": 1.07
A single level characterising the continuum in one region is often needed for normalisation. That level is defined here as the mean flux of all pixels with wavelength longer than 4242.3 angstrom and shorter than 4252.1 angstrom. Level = 3.0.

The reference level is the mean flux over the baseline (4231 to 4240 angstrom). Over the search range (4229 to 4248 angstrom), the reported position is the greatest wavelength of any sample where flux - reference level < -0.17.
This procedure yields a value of 4237.44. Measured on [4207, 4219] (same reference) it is 4217.97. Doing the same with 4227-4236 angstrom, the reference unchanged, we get 4231.59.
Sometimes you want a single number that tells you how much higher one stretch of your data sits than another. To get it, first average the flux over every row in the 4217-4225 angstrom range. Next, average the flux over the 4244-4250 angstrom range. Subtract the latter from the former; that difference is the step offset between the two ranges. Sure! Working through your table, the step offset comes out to -0.56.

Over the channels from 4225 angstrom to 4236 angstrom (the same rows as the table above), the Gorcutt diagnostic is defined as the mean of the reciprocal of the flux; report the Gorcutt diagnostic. 0.367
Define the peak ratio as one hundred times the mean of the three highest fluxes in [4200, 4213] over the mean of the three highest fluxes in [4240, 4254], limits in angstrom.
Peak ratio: 105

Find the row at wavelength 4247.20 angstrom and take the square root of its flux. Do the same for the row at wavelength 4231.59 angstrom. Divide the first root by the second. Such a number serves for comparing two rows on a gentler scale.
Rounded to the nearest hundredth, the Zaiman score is 1.11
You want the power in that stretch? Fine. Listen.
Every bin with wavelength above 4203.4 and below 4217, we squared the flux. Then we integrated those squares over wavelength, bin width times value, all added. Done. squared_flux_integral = 123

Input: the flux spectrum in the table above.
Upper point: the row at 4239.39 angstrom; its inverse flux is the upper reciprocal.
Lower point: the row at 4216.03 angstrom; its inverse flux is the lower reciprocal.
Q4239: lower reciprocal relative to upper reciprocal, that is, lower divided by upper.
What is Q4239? 1.087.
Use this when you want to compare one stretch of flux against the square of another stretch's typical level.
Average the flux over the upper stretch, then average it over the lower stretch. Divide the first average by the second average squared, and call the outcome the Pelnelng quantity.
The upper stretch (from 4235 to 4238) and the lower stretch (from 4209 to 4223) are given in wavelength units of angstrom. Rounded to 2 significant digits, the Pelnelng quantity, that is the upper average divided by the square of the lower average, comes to 0.36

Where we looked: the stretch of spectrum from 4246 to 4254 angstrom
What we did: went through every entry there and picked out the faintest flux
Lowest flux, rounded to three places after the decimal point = 2.783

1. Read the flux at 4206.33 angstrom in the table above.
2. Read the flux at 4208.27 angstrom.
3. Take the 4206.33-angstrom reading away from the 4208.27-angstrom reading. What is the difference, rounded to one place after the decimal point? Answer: 0.3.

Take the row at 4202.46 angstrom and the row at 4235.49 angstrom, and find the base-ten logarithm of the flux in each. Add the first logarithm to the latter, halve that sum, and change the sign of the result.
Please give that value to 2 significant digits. -0.44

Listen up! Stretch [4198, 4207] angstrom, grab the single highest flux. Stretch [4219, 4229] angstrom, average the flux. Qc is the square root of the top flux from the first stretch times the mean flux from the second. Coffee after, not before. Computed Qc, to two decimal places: 2.80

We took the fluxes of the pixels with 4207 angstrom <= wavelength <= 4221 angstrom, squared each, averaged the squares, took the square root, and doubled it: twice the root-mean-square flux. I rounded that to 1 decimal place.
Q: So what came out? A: 5.8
